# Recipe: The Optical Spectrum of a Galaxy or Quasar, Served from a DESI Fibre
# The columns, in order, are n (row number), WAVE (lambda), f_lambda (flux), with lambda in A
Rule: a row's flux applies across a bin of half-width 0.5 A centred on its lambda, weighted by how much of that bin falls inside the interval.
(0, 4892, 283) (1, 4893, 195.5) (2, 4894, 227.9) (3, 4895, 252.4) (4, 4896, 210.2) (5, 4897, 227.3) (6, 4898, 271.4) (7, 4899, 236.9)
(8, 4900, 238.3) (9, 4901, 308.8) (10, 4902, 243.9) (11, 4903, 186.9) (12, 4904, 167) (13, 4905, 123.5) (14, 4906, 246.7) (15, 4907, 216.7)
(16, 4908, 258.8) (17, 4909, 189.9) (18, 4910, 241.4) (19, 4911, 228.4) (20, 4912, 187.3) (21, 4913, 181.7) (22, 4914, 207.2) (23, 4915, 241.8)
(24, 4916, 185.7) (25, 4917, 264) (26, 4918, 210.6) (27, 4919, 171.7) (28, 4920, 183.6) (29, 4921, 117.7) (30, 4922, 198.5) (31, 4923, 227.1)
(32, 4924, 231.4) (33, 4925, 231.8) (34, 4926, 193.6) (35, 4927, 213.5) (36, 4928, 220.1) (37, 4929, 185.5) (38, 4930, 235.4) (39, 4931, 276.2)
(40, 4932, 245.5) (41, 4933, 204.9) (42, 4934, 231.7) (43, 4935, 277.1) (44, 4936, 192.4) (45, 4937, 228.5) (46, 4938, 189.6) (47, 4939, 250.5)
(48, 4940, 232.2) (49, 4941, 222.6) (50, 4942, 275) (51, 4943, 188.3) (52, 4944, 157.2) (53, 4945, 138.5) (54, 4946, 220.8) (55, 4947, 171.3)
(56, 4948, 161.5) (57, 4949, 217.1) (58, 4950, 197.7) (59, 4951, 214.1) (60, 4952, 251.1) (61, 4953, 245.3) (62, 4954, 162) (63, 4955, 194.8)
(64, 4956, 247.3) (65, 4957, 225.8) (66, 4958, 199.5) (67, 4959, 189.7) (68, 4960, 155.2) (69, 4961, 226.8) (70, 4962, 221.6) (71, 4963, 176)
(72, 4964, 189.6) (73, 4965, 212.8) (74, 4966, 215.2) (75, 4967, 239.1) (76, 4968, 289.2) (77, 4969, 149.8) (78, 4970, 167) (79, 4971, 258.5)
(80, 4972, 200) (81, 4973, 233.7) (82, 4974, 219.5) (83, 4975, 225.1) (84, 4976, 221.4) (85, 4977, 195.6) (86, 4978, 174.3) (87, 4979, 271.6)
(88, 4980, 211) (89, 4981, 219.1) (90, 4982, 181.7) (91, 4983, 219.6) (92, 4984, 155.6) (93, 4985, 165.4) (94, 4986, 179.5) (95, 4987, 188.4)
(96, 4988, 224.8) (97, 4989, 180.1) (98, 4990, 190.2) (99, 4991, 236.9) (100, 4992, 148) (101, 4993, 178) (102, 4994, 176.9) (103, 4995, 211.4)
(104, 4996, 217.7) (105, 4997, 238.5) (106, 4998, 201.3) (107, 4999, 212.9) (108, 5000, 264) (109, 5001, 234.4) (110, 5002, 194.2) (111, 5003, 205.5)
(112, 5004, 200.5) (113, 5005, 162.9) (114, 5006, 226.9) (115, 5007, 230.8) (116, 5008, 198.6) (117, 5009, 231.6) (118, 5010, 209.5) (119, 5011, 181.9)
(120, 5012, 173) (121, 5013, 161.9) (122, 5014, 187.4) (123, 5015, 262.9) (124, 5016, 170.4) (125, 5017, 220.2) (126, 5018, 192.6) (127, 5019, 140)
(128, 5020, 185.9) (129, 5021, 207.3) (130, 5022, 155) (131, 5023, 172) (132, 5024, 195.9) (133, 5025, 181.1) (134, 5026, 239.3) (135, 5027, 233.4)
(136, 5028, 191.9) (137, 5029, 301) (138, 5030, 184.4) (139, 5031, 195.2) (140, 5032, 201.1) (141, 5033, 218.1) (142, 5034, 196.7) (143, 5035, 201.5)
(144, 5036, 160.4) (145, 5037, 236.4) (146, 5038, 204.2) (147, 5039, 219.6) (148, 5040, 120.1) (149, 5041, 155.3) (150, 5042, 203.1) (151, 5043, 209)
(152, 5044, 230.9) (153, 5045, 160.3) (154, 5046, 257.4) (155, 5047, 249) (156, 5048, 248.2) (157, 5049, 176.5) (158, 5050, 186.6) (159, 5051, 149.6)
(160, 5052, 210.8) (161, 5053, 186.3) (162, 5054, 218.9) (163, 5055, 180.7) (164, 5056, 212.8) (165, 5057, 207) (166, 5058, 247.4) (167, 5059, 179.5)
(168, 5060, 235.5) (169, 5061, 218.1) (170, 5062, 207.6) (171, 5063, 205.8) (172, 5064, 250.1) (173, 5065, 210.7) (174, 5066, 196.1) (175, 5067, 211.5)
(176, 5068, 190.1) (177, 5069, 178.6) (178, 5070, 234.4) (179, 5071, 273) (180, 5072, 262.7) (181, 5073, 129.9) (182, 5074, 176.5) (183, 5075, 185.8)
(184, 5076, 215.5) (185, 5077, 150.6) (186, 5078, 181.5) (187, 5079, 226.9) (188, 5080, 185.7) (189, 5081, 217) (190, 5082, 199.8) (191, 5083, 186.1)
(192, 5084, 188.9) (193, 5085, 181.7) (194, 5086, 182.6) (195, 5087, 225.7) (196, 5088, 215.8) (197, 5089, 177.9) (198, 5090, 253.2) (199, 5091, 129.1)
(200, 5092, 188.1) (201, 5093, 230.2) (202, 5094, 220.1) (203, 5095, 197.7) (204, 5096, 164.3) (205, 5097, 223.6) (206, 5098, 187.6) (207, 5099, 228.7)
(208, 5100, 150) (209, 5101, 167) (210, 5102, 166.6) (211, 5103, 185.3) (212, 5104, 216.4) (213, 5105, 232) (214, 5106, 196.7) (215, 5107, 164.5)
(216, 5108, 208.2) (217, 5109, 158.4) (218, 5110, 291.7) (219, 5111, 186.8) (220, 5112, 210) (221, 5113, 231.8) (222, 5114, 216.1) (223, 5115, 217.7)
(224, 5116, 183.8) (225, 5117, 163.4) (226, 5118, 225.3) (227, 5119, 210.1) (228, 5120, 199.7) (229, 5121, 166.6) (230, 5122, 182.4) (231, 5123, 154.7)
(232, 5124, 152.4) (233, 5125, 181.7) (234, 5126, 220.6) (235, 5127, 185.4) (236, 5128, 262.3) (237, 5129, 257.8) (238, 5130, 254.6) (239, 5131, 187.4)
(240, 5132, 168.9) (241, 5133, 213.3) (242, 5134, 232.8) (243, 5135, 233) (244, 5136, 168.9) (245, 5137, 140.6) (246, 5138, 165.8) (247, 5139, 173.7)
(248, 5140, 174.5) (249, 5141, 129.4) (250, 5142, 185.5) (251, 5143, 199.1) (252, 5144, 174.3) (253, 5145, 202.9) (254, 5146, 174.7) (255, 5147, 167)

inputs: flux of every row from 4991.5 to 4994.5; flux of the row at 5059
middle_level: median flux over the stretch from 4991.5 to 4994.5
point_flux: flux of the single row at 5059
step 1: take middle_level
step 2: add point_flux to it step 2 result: 356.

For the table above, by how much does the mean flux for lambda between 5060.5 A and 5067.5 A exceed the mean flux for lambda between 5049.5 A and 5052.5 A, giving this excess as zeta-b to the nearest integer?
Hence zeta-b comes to 32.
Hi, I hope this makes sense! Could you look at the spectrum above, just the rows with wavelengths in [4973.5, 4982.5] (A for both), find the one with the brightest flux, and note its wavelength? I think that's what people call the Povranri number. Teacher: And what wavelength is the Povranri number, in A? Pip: 4979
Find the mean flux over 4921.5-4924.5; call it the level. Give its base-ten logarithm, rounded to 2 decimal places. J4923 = 2.34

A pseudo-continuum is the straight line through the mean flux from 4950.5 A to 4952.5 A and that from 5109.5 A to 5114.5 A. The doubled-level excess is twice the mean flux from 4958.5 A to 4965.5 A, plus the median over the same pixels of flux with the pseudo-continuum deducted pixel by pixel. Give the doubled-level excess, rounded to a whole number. 349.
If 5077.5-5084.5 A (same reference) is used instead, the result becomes 357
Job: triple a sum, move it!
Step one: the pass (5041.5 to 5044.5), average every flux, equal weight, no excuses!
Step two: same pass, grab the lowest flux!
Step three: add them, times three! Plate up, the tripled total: 1252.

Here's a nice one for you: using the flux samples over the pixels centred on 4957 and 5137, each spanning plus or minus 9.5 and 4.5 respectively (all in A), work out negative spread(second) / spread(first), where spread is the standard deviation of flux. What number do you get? -1.3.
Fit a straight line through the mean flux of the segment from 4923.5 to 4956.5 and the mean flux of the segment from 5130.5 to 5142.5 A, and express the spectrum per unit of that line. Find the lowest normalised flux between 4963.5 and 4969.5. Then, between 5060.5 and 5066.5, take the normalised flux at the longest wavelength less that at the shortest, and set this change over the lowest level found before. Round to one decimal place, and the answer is -0.2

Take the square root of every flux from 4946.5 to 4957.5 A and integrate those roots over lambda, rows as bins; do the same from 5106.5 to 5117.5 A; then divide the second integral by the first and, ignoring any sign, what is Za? 0.99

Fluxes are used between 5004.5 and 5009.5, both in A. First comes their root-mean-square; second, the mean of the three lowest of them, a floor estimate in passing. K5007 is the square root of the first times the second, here 204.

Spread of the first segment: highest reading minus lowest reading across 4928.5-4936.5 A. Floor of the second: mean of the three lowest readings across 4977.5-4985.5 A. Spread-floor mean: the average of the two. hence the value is 128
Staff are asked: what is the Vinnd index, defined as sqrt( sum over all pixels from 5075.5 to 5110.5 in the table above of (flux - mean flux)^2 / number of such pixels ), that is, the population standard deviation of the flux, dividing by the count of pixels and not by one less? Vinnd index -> 32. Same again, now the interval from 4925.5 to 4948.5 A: 37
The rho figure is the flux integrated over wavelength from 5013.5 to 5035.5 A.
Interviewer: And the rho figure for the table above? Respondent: 4433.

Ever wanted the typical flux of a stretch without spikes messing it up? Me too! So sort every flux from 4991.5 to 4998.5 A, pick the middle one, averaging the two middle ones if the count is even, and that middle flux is 201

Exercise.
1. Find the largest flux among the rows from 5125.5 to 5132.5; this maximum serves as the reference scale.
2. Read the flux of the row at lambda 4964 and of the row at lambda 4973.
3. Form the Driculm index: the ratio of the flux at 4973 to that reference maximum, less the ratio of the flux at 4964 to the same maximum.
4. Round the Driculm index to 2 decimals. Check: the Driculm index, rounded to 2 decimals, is 0.17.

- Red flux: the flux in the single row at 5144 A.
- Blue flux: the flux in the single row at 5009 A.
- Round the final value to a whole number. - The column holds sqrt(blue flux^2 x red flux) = 3058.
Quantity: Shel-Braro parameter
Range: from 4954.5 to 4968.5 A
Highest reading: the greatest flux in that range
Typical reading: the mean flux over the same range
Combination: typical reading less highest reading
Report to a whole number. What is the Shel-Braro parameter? -76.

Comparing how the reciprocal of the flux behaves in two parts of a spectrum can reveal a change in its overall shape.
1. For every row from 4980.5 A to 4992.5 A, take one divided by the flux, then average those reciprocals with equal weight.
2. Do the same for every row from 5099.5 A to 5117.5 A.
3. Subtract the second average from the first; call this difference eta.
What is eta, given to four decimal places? 0.0001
